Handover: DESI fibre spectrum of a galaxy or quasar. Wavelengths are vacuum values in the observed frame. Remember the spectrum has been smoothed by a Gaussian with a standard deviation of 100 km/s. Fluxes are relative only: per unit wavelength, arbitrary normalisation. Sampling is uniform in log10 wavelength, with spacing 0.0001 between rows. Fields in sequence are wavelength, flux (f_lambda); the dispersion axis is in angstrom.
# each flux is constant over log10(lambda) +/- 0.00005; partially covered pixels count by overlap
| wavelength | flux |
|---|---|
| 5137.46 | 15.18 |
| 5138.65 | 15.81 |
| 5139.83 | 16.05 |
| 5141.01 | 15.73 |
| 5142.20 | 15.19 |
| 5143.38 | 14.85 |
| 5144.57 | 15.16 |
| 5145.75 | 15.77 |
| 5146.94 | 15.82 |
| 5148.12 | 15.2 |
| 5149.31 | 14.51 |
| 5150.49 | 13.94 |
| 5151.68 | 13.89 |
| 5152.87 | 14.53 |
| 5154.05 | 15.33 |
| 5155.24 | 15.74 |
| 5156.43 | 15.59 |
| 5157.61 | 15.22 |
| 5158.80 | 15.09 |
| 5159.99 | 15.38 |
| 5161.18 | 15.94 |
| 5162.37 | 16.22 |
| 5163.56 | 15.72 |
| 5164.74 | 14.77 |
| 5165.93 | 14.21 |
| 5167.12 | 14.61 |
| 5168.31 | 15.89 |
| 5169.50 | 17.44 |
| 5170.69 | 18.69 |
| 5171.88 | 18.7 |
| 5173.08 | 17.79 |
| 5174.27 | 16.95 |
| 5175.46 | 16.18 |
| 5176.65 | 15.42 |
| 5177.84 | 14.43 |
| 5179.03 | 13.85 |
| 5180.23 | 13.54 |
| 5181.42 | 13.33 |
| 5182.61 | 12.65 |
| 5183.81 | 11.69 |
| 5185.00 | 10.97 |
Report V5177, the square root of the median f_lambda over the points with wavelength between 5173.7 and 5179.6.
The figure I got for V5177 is 3.93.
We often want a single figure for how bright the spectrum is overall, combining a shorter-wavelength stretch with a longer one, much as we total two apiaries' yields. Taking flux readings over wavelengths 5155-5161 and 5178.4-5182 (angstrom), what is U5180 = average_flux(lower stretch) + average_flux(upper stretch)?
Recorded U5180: 29.0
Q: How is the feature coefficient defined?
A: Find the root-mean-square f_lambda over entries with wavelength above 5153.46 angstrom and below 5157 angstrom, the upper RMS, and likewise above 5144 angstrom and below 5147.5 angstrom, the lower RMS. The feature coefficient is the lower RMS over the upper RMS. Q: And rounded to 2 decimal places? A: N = 1.00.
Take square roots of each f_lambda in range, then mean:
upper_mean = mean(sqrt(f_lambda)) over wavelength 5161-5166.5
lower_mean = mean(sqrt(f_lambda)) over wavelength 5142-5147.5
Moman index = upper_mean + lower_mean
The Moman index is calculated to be 7.84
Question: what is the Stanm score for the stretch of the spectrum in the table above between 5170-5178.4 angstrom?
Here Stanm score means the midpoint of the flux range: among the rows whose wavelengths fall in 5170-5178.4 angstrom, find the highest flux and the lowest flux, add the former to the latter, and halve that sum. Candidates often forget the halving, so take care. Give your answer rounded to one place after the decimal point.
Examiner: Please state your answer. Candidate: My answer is 16.6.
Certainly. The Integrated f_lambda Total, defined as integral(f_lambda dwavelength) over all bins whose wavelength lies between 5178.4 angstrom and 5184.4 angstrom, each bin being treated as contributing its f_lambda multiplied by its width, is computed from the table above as 78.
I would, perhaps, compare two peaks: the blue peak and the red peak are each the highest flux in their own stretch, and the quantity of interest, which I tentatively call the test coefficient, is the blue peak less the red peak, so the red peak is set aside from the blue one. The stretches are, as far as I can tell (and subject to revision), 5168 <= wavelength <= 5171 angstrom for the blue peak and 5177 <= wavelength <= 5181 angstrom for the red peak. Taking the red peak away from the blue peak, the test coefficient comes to 4.3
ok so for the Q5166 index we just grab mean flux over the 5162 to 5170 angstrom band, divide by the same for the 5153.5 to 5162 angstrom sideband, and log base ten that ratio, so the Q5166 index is 0.00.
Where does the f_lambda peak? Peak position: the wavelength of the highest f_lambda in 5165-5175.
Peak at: 5171.88 angstrom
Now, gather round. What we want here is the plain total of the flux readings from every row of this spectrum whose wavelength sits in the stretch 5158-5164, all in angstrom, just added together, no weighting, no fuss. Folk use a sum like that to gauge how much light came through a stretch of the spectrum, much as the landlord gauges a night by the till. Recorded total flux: 78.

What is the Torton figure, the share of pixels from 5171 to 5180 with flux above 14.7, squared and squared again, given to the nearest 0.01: 0.26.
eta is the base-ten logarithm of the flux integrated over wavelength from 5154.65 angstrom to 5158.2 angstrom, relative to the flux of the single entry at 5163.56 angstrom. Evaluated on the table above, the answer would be 0.55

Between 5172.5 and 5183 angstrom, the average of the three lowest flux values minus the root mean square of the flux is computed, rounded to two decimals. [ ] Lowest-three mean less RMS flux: -1.82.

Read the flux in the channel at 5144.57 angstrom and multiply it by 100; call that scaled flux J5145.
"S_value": 1516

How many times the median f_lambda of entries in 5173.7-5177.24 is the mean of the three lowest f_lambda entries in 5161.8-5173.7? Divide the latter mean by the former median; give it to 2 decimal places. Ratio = 0.90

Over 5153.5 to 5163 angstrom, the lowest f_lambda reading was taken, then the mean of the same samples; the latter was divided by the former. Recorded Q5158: 1.03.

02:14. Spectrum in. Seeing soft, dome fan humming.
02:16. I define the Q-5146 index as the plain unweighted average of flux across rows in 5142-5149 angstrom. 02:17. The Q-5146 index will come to 15.3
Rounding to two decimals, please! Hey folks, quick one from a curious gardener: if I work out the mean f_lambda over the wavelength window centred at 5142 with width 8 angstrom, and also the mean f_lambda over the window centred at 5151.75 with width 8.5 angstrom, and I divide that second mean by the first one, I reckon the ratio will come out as 0.95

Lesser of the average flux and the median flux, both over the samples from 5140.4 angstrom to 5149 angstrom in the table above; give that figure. 15.2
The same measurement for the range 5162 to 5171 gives 15.8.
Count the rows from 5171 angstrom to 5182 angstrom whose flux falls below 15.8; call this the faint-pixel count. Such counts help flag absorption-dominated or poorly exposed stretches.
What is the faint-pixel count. 5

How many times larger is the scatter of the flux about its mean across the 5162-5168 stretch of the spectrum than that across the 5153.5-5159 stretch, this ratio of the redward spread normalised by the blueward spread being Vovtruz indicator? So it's 3.1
